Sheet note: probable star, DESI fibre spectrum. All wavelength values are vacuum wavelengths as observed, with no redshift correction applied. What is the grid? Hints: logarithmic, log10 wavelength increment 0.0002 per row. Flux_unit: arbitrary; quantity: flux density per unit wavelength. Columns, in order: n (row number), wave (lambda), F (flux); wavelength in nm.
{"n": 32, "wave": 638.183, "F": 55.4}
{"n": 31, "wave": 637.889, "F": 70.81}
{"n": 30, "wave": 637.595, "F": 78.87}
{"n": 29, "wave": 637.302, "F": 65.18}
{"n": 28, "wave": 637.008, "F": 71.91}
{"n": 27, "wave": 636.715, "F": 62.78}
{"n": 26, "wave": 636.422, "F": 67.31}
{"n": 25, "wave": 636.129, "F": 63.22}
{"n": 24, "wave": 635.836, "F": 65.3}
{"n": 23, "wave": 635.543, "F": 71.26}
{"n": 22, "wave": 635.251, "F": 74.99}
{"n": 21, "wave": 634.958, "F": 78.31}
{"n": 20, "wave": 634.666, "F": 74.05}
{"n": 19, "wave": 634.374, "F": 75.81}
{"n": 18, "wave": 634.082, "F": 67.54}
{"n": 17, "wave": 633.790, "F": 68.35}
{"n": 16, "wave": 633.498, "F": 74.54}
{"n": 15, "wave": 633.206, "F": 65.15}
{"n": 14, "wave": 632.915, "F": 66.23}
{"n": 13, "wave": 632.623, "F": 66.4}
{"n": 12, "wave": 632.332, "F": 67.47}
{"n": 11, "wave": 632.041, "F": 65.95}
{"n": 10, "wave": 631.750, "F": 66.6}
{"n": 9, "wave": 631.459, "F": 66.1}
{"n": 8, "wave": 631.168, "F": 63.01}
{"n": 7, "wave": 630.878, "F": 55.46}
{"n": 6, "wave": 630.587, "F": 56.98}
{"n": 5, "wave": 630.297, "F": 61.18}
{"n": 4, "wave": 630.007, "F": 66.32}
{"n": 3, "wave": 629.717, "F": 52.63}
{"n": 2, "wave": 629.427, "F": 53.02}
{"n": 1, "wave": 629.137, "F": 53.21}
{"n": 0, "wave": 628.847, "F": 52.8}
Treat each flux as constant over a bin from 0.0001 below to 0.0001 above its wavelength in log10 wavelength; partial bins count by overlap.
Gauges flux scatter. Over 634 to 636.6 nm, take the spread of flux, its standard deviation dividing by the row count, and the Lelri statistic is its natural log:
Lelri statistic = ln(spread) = 1.6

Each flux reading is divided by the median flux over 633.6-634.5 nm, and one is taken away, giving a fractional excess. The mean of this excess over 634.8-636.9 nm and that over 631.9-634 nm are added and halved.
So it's 0.00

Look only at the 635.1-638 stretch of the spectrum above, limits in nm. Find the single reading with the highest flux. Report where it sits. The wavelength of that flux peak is 637.595 nm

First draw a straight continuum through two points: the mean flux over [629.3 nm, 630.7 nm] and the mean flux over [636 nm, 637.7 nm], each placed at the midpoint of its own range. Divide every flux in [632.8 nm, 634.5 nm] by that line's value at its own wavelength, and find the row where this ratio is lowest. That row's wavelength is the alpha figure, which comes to 633.206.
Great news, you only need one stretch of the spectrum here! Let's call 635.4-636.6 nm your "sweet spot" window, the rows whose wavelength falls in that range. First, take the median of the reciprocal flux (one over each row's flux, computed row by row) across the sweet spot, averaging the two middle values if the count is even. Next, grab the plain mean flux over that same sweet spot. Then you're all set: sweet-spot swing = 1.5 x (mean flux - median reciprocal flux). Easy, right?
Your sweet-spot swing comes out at 100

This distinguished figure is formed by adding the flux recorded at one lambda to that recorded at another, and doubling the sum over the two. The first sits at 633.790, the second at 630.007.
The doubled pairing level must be 269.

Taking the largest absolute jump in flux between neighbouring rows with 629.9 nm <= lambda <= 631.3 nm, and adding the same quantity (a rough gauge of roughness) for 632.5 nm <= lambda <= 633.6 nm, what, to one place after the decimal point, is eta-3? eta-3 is 16.9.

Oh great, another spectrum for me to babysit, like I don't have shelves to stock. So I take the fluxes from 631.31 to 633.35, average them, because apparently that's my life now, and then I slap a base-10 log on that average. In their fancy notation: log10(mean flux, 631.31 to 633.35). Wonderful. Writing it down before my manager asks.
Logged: 1.82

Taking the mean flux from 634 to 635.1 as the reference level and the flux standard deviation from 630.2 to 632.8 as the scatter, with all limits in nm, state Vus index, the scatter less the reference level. -70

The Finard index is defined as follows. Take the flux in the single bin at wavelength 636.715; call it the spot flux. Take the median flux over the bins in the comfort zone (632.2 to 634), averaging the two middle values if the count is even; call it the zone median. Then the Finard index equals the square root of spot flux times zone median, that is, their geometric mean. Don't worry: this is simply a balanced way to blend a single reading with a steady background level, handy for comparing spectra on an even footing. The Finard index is 64.8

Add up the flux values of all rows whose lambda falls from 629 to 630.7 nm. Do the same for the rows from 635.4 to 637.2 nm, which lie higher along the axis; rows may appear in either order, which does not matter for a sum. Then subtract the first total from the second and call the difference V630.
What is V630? 58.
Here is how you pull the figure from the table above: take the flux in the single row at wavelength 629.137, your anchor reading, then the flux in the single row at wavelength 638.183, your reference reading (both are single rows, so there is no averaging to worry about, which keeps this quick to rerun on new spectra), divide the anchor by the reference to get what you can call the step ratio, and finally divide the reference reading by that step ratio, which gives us 58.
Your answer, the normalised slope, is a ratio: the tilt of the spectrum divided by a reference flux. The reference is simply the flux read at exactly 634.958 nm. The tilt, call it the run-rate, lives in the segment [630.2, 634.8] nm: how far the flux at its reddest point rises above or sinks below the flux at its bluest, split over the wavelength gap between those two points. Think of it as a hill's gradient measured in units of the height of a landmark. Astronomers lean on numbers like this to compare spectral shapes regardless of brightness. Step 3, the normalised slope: 0.04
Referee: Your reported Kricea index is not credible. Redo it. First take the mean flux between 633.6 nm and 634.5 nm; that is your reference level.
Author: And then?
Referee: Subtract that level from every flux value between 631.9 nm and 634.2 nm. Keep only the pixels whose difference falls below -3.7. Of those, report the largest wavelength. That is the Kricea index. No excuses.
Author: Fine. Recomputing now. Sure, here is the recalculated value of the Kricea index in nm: 633.206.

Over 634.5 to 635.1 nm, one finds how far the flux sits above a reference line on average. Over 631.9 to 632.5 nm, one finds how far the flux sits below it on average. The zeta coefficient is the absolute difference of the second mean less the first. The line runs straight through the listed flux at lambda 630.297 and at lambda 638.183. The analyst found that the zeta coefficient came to 25.2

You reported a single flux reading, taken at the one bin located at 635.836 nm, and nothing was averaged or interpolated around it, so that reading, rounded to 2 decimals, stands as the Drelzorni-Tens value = 65.30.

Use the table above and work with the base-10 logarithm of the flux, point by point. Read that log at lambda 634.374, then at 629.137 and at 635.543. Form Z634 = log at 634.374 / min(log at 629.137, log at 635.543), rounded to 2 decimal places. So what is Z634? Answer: 1.09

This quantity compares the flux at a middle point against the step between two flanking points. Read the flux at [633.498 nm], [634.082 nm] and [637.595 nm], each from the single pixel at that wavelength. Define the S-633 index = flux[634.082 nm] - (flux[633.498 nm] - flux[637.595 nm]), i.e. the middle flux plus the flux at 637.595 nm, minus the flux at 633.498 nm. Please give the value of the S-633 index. 72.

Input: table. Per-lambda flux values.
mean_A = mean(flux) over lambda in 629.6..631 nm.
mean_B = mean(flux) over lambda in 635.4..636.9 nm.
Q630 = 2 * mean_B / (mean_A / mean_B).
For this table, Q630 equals 149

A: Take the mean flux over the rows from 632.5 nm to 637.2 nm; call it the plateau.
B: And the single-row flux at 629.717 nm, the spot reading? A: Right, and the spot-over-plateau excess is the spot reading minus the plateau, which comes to -16.9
